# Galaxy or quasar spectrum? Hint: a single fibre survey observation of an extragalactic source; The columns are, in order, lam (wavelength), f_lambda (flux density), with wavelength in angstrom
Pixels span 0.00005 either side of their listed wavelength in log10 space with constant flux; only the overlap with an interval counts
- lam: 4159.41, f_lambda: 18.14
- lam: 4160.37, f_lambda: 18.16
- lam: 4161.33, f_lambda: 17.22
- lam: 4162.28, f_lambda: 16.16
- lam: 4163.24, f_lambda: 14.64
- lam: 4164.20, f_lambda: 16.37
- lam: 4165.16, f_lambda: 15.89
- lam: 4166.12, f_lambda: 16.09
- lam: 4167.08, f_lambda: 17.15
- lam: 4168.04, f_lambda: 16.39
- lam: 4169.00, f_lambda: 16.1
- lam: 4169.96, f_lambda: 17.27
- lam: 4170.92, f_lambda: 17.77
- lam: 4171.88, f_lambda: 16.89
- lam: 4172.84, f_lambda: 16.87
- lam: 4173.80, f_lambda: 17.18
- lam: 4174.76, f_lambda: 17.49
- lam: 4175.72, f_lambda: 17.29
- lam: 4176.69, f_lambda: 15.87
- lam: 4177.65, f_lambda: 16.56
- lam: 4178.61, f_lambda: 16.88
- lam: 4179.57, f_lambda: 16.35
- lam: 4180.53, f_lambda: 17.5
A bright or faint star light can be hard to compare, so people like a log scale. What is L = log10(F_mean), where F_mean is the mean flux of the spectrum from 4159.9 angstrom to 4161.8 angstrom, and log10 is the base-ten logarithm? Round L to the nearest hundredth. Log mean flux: 1.25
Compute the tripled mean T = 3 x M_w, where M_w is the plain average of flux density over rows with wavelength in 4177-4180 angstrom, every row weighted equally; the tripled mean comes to 49.8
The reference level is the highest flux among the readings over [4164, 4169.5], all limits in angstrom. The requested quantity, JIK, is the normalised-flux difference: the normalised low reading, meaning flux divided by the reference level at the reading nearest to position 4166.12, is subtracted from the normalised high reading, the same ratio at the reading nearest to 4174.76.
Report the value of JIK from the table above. 0.08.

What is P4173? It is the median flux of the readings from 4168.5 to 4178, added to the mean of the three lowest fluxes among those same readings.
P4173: 33.2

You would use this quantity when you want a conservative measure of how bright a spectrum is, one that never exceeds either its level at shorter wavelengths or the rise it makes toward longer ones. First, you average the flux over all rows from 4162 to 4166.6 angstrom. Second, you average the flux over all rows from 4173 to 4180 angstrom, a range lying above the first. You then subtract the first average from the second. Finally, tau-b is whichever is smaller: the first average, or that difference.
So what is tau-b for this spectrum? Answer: 1.0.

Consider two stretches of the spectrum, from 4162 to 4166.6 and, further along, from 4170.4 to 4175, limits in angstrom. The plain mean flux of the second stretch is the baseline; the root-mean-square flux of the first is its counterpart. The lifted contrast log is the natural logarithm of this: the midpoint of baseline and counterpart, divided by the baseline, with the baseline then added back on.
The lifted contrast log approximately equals 2.901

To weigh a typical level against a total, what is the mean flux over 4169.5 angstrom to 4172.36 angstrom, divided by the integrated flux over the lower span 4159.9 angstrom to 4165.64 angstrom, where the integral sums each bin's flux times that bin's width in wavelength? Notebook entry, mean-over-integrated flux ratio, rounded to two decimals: 0.18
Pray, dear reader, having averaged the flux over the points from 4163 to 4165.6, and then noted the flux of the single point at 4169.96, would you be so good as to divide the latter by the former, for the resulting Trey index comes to 1.10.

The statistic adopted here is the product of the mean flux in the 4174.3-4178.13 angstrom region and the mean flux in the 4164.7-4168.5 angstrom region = 275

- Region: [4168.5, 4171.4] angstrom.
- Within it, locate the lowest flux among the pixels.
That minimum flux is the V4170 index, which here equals 16.1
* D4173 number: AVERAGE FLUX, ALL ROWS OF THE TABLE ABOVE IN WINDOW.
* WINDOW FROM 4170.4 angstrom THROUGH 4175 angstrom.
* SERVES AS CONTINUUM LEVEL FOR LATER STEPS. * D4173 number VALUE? 17.2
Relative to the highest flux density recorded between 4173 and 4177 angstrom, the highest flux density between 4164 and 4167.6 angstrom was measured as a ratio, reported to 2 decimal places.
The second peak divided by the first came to 0.98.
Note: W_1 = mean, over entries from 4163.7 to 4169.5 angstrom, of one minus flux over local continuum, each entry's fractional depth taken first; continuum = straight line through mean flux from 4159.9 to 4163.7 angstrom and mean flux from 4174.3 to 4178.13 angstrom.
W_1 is 0.02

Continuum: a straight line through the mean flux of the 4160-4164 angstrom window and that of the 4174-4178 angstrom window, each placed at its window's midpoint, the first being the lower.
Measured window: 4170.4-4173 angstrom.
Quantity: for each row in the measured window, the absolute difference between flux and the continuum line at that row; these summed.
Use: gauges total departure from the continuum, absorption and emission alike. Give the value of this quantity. 1.35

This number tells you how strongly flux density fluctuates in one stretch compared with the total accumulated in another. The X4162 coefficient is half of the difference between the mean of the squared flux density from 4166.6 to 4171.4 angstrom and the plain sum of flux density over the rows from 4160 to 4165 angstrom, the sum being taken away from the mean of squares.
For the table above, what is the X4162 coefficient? 102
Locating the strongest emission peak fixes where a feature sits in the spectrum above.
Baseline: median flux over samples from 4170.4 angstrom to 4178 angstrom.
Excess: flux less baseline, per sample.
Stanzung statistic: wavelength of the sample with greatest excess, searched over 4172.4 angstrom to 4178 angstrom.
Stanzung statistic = 4174.76 angstrom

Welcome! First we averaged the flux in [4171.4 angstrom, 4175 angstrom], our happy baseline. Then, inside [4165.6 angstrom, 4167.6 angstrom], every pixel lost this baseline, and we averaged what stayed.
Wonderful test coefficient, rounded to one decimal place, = -0.5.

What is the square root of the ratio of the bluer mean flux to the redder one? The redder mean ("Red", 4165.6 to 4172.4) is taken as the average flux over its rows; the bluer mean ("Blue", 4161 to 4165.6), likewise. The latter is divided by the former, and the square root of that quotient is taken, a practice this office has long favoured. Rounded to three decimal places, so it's 0.977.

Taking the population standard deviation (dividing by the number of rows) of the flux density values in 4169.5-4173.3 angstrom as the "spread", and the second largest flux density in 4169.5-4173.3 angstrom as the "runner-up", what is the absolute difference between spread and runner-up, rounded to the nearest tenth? 16.9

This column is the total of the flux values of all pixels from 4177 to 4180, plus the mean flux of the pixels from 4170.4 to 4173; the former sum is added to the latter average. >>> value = 67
